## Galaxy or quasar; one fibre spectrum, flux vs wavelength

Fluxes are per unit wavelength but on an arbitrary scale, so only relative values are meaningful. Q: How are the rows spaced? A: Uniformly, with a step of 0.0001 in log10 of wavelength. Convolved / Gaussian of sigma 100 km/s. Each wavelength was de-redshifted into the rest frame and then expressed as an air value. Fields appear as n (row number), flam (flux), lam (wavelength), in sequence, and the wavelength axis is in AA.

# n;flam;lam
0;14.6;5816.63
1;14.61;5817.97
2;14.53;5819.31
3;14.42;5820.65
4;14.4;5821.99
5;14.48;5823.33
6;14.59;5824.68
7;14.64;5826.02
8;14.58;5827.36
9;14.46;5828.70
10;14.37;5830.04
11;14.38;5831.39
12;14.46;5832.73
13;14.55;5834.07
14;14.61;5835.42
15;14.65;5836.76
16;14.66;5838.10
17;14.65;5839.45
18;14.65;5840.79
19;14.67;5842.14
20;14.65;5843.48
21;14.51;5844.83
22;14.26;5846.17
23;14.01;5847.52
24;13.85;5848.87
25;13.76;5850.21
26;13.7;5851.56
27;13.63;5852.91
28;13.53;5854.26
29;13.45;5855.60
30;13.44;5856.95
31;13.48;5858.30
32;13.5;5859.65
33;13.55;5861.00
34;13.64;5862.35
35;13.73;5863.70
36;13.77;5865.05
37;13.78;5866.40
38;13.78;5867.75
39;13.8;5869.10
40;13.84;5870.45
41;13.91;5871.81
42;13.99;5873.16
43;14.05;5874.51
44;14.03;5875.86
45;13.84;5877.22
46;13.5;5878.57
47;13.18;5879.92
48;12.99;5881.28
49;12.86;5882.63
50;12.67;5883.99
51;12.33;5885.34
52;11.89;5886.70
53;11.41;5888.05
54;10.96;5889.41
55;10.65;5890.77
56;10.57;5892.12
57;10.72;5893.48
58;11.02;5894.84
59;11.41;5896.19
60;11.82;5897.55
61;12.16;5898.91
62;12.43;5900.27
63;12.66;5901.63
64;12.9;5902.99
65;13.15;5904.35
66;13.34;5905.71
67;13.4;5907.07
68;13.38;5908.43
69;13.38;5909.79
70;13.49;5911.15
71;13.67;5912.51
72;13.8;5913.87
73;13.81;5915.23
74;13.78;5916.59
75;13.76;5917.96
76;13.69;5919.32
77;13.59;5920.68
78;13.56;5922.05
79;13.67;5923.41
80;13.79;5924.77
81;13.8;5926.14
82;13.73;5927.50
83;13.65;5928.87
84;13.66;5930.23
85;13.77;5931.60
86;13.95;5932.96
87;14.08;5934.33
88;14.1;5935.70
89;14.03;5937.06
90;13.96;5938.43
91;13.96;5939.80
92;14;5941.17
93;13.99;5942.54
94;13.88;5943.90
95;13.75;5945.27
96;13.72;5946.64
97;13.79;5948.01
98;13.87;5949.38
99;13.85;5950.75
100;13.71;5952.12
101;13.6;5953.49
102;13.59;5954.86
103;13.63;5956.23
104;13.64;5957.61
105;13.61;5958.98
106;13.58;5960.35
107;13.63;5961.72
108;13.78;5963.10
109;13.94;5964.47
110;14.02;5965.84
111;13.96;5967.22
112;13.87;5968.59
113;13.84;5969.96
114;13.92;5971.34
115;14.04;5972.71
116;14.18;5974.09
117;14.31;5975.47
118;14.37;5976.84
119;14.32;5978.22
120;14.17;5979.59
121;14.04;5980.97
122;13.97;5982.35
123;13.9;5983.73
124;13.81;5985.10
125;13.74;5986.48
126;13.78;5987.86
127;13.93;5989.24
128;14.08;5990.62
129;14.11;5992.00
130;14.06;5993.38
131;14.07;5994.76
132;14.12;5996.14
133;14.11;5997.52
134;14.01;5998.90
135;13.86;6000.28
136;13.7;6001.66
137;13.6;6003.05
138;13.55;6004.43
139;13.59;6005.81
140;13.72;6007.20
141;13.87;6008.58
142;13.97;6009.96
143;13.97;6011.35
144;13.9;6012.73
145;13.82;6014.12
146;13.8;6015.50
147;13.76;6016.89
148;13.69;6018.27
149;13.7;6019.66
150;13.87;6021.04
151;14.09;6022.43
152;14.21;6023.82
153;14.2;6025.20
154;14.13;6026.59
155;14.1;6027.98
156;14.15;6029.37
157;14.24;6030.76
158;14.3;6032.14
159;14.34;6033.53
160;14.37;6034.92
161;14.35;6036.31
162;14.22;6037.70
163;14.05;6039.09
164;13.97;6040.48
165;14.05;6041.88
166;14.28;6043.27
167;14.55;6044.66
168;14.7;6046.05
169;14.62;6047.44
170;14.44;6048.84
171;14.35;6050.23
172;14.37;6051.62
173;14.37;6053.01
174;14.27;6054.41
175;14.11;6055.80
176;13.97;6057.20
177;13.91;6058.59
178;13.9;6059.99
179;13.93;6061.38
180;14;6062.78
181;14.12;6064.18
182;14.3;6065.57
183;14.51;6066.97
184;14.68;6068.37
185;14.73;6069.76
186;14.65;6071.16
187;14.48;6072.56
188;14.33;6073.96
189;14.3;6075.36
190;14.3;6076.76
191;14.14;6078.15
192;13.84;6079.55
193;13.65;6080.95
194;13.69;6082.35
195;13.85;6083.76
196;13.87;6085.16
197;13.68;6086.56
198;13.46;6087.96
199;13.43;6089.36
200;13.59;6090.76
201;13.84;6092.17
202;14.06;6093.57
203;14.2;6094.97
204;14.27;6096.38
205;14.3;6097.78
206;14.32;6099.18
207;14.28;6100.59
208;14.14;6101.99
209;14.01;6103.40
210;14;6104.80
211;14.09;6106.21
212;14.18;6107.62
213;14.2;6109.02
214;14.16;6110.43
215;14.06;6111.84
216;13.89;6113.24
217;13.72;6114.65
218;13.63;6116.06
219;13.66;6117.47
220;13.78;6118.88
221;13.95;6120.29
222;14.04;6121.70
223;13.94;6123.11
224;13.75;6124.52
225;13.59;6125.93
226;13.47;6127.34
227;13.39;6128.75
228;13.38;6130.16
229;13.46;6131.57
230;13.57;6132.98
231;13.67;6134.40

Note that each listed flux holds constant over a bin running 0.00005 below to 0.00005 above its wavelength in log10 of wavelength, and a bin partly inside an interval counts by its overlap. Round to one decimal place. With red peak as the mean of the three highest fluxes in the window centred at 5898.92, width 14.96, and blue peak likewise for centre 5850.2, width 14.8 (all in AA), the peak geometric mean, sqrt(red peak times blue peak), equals 13.8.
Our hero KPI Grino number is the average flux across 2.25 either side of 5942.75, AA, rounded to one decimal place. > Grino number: 14.0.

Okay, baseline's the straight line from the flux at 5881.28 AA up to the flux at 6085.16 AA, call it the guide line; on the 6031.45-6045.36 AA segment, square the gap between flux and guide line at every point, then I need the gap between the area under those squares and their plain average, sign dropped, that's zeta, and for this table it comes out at 4.7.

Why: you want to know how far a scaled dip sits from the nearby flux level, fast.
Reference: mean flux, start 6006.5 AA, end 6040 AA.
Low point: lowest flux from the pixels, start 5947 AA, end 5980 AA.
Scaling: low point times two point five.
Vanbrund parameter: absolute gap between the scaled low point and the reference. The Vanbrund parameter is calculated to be 19.9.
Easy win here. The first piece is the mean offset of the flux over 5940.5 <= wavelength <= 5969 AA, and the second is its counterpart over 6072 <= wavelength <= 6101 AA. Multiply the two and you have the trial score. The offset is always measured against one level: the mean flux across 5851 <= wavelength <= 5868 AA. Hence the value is 0.06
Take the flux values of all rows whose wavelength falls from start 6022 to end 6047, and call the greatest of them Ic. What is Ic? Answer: 14.7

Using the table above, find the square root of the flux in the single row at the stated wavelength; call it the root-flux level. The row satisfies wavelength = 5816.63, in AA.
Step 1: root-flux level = 3.82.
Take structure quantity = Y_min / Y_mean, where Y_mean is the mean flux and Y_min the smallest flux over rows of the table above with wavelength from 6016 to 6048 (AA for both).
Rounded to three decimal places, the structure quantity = 0.966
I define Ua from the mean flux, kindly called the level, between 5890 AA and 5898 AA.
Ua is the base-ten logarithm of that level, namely 1.04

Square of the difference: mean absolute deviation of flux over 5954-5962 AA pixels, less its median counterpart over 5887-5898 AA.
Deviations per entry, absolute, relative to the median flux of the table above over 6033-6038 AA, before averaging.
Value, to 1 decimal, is 6.9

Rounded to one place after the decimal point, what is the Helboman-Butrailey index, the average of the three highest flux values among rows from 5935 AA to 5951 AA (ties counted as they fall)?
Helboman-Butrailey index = 14.0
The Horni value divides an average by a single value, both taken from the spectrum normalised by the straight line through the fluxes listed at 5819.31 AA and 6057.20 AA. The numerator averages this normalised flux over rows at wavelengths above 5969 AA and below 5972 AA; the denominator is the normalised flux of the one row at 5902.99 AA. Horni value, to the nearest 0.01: 1.09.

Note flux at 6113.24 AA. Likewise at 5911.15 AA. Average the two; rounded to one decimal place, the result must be 13.7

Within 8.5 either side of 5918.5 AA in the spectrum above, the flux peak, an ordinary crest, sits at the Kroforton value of 5915.23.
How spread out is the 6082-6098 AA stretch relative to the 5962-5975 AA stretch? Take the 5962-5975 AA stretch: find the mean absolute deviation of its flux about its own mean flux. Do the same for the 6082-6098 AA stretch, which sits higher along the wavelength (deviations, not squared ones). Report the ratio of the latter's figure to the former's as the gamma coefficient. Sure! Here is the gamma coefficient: 2.7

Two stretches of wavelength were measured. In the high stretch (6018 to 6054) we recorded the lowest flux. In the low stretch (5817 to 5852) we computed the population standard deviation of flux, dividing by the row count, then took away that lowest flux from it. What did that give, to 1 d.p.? -13.4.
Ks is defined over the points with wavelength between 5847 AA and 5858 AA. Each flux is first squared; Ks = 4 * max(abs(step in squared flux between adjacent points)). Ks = 18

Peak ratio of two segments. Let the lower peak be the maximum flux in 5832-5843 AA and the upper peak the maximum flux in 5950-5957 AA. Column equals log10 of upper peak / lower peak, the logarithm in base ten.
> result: -0.025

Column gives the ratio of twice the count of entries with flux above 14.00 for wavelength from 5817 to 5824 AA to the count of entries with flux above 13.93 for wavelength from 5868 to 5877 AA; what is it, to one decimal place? 3.3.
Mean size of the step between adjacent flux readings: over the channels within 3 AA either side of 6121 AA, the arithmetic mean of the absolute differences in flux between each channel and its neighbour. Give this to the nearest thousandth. 0.120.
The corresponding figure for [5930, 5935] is 0.140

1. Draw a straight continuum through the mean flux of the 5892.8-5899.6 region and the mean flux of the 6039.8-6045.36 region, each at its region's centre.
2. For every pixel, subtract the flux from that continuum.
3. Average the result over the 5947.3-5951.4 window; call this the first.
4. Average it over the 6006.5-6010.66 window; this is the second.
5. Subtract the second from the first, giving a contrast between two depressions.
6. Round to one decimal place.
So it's -1.1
